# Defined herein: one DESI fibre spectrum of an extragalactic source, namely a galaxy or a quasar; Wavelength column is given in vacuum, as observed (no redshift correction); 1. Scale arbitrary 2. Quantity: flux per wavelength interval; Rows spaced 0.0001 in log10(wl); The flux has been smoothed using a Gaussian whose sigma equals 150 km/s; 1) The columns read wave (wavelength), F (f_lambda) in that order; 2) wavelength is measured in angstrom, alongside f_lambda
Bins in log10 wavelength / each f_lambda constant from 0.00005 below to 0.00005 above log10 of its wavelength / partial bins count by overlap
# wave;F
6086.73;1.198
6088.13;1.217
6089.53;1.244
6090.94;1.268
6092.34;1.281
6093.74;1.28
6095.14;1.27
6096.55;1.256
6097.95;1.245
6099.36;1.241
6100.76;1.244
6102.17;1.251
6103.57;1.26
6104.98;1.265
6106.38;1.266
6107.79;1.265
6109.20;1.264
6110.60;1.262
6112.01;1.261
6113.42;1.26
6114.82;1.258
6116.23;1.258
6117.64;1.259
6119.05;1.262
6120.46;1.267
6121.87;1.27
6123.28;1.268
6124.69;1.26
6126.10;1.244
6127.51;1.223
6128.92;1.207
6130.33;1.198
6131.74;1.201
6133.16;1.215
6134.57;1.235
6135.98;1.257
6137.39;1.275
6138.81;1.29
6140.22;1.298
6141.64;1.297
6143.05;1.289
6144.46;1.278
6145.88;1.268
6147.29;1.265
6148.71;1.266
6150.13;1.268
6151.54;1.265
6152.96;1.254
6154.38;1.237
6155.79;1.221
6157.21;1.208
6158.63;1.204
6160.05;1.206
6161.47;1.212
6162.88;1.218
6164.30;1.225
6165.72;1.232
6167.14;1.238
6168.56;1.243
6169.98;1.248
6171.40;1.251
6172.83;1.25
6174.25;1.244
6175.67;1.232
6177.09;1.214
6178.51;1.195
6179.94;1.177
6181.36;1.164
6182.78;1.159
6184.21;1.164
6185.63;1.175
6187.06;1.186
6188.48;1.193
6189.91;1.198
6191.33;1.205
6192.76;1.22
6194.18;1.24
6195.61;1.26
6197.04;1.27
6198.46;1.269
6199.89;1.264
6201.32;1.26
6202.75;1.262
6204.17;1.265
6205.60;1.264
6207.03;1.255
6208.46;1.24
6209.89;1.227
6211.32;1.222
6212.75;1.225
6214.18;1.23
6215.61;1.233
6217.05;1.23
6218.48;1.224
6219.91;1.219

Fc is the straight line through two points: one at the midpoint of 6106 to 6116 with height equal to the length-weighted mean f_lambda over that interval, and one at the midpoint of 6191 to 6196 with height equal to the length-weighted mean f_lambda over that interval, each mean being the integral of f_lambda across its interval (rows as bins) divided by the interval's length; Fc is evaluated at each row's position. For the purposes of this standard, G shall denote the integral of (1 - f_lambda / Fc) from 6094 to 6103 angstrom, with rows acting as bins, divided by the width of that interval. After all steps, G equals 0.011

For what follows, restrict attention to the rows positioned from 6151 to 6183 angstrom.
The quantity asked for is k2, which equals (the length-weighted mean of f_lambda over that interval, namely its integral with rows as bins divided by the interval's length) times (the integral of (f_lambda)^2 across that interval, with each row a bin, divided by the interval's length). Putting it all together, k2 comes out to 1.83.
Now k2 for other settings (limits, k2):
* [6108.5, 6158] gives 1.98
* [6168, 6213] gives 1.85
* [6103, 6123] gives 2.01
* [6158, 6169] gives 1.83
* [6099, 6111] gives 1.99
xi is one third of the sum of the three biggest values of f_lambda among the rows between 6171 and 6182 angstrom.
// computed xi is 1.25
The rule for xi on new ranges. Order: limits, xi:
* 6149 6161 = 1.26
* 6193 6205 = 1.27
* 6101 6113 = 1.27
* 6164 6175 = 1.25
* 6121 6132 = 1.27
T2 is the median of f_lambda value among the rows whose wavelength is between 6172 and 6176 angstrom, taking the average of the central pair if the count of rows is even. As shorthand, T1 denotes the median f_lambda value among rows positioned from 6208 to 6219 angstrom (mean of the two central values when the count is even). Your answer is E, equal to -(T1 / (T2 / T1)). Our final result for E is -1.21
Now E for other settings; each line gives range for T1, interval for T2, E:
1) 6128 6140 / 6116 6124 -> -1.19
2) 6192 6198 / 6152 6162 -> -1.29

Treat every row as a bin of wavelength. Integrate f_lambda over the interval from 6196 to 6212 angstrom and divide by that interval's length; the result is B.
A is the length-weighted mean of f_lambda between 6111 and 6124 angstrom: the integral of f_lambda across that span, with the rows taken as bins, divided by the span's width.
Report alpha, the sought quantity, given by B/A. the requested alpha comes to 0.99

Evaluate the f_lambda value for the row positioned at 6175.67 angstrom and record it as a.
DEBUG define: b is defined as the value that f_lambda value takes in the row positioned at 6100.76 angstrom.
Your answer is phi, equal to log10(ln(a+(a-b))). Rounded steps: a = 1.232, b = 1.244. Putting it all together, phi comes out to -0.70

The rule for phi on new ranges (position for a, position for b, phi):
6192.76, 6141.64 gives -0.87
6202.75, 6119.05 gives -0.63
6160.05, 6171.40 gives -0.83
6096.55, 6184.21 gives -0.52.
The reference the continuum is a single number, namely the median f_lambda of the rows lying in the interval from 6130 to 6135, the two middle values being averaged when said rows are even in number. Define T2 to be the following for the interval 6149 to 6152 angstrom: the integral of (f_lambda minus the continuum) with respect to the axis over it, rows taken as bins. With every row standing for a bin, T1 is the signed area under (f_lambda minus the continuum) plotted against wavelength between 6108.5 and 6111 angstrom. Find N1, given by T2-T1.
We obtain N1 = 0.038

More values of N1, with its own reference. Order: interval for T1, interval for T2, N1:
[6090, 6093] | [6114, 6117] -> -0.041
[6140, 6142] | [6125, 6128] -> -0.089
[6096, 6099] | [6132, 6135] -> -0.086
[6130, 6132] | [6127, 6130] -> 0.030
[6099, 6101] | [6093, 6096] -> 0.129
